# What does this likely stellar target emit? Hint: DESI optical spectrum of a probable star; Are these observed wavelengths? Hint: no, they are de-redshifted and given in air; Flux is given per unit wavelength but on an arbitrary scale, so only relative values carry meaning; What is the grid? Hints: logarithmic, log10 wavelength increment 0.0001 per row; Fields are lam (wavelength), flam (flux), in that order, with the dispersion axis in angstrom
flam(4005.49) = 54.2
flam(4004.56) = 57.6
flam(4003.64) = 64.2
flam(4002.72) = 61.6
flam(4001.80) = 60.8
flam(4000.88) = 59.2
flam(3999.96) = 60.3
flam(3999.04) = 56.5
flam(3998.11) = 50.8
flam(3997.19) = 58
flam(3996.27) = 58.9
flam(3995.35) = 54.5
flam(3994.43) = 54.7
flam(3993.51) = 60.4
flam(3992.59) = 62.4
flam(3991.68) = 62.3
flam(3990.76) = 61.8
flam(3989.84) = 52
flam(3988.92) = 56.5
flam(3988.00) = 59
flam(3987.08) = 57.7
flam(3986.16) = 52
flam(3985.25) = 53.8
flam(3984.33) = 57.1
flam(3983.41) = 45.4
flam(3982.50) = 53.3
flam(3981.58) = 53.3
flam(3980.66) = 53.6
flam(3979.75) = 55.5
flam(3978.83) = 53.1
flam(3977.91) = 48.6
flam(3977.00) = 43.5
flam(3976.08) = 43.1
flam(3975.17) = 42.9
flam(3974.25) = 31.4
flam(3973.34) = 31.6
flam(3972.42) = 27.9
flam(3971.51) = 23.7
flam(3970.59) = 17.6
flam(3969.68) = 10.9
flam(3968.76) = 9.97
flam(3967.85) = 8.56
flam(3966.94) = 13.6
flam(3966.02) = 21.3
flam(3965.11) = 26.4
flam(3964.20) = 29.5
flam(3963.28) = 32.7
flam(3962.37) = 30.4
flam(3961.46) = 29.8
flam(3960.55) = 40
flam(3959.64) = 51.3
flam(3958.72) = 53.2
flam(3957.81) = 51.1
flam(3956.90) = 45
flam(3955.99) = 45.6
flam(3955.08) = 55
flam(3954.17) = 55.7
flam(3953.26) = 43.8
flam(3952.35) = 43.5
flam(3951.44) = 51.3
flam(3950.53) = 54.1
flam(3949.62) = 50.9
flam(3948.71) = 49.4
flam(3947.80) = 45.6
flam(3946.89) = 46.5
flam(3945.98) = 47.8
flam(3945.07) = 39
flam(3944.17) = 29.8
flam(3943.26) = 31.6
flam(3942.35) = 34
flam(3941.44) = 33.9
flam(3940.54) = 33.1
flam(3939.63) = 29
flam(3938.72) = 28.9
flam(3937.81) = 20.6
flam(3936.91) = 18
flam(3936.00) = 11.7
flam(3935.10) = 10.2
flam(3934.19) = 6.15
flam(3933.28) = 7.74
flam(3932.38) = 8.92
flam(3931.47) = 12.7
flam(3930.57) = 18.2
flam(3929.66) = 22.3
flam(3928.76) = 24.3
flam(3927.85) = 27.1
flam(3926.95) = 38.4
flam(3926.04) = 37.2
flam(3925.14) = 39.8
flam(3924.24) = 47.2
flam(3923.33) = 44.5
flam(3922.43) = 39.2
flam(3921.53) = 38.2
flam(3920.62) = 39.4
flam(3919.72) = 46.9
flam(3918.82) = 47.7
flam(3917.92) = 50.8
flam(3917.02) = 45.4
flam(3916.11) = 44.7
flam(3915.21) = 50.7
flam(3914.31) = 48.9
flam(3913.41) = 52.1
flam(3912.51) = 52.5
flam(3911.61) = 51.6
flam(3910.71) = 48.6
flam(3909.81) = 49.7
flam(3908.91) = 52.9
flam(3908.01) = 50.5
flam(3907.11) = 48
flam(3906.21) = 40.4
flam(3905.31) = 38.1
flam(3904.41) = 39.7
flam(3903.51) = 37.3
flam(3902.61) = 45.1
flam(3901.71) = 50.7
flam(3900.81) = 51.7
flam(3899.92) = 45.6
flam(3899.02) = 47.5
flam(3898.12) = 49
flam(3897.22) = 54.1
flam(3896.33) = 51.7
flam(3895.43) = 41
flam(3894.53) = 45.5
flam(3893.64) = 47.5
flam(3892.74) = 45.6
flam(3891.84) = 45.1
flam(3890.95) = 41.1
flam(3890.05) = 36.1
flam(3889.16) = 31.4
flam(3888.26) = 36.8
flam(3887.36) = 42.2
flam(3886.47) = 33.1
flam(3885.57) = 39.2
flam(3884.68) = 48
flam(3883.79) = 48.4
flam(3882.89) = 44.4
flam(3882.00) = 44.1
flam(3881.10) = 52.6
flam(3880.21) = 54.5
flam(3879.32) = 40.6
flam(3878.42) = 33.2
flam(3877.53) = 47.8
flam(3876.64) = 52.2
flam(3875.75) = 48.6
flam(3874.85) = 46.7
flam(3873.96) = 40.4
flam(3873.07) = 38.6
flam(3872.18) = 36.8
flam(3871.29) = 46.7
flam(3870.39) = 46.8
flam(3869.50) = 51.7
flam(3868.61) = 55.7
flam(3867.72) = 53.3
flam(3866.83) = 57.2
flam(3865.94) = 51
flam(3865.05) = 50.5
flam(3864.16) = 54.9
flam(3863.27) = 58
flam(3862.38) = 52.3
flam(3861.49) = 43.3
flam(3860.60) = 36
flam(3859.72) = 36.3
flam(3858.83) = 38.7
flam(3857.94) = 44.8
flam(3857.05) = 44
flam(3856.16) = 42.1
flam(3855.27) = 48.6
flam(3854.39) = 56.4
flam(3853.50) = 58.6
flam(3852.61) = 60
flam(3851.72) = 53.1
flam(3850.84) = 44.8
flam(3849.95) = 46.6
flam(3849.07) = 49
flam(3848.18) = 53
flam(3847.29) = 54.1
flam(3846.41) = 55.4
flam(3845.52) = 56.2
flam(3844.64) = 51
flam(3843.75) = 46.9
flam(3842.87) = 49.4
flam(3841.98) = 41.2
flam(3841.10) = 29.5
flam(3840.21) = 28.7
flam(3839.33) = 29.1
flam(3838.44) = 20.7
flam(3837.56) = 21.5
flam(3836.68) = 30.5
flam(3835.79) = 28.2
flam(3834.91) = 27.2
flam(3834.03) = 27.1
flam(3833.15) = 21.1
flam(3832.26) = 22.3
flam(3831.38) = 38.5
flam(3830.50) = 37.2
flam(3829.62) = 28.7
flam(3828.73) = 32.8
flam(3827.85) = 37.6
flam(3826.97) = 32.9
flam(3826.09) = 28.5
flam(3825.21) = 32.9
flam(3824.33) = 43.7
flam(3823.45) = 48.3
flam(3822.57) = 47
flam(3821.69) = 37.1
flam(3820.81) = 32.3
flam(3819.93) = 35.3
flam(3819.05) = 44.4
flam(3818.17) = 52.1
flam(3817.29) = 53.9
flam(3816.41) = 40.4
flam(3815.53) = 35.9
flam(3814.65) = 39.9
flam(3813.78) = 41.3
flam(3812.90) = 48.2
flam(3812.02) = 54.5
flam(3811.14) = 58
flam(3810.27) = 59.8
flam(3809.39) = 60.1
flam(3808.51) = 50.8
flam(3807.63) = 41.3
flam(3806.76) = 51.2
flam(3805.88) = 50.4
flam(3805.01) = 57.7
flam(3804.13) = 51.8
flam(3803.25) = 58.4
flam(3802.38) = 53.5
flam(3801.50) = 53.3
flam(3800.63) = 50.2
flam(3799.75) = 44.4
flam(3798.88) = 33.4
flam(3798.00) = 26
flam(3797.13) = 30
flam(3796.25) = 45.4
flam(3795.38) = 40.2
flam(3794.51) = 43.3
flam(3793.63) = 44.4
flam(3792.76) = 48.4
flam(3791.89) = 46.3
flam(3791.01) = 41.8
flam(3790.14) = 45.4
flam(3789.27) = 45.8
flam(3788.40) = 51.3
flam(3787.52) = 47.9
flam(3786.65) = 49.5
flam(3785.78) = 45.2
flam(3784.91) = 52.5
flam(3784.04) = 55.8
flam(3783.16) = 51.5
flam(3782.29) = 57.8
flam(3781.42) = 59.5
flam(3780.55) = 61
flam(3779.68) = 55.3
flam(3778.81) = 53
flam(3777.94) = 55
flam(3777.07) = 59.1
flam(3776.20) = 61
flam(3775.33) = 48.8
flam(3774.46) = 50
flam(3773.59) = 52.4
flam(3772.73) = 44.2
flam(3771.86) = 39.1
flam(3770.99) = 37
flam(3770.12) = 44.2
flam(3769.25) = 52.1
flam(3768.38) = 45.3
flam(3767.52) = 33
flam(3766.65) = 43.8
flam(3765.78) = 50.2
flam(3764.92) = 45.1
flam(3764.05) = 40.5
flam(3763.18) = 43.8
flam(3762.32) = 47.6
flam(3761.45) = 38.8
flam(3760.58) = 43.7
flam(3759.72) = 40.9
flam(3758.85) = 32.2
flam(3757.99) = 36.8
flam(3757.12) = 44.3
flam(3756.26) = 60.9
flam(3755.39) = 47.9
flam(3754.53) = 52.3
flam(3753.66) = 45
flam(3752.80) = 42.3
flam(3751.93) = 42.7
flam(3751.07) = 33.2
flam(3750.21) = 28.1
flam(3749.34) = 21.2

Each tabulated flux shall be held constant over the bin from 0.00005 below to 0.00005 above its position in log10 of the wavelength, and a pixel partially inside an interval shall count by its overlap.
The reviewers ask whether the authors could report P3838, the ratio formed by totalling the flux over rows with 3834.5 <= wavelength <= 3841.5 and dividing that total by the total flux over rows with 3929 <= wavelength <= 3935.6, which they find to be 2.5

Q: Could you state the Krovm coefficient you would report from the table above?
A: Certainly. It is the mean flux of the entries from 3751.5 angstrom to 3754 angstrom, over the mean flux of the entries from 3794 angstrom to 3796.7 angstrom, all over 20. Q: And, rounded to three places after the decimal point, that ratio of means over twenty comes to 0.050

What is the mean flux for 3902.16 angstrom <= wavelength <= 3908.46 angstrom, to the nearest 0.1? 42.7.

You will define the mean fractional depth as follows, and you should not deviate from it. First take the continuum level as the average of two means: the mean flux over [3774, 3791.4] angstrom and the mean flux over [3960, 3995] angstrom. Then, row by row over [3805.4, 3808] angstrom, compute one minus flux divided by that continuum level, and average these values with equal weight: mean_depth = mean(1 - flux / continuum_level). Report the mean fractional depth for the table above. -0.02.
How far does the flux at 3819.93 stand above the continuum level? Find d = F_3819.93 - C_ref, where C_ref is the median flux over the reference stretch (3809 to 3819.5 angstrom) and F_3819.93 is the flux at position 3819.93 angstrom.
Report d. -15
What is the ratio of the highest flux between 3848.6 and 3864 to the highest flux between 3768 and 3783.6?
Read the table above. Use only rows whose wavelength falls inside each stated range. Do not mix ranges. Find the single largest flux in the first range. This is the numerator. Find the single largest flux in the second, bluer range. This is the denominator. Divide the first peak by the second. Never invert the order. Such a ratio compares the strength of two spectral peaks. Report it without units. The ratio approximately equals 0.98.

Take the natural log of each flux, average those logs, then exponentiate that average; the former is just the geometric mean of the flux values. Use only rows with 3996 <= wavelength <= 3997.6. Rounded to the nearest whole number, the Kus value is 58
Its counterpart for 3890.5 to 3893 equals 44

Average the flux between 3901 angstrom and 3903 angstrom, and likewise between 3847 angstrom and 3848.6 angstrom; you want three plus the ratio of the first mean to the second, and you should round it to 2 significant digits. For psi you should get 3.9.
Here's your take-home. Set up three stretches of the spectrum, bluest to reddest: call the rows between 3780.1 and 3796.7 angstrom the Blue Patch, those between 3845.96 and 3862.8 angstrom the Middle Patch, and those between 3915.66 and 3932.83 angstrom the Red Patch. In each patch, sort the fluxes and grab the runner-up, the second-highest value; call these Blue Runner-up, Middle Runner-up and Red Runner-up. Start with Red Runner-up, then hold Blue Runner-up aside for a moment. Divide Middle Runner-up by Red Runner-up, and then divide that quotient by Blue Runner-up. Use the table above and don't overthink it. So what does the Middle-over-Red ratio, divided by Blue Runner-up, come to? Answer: 0.0206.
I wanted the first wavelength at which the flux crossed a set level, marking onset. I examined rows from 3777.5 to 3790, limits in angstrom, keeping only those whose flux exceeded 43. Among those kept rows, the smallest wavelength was 3777.94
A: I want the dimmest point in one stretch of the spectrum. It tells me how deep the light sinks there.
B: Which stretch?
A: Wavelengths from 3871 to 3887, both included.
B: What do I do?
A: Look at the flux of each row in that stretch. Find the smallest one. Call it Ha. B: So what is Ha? 33.1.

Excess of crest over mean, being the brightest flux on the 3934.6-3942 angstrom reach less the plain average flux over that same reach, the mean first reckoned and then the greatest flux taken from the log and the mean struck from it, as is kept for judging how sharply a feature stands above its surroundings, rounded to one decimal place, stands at 10.7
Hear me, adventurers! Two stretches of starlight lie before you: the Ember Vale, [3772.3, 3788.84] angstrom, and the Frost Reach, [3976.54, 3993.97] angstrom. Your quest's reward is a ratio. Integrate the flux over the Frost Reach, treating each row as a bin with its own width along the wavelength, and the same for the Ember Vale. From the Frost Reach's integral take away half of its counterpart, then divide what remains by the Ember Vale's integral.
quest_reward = 0.6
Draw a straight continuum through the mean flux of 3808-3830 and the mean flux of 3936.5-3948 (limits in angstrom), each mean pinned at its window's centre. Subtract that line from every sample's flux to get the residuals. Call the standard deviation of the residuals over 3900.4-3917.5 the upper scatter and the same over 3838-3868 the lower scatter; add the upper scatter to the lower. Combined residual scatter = 15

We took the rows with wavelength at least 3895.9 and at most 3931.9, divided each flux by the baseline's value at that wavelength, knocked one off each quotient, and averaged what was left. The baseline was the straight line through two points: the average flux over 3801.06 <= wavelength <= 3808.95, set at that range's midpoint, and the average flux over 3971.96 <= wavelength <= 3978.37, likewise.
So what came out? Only -0.01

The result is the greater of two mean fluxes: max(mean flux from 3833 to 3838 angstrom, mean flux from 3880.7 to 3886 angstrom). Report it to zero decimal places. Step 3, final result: 46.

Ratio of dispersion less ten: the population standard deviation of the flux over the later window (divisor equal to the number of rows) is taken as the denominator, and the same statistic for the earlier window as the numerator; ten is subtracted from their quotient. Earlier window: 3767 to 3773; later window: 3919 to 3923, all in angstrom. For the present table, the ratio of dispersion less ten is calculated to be -8.33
